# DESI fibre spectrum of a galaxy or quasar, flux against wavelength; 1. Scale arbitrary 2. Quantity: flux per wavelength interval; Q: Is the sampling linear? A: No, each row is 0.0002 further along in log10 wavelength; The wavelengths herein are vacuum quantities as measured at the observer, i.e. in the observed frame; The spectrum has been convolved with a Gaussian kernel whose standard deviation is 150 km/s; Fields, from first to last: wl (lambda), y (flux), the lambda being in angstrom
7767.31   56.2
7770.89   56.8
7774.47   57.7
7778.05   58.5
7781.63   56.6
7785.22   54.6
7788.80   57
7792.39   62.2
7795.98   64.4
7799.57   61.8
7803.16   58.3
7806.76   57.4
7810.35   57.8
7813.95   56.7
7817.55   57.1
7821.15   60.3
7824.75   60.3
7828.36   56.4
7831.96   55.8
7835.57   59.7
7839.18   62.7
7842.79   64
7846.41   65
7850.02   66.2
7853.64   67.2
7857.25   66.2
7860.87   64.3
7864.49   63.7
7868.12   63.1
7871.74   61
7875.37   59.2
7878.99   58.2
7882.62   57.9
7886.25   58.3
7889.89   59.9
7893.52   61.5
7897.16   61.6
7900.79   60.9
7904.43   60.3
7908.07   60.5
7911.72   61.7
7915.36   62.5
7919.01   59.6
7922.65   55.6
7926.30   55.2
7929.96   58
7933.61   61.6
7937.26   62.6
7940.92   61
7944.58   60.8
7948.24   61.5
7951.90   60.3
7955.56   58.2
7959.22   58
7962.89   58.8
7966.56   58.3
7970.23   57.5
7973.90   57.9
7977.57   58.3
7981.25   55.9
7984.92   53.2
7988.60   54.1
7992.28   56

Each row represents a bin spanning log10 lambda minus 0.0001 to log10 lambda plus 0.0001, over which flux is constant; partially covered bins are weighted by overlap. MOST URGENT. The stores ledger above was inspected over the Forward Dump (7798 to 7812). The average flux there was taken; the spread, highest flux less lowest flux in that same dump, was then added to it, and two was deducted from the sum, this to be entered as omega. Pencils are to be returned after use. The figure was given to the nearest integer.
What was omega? 61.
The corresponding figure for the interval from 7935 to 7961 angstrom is 63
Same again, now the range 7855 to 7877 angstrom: 68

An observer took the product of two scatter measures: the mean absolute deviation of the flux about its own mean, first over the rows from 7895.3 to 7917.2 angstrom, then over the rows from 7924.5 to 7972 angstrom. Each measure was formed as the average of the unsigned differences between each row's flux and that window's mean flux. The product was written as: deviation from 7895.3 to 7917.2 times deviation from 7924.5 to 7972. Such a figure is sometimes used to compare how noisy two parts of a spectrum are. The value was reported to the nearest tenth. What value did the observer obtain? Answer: 1.2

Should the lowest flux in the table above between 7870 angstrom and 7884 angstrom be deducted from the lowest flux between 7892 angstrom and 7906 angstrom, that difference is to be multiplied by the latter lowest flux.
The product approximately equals 145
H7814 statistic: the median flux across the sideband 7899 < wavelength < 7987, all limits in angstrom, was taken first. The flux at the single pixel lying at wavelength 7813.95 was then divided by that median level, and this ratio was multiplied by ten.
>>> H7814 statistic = 9.6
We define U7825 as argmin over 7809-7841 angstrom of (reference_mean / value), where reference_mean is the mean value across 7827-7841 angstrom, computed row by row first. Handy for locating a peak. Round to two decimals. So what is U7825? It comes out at 7839.18 angstrom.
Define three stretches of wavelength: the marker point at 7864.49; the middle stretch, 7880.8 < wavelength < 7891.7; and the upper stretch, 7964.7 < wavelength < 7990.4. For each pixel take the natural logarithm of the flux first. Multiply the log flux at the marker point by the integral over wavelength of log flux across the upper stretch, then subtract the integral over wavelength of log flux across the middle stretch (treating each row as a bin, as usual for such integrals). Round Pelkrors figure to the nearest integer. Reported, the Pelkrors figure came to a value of 386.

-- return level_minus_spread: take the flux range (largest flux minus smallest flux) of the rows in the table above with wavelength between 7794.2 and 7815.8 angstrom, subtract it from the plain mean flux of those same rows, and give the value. 52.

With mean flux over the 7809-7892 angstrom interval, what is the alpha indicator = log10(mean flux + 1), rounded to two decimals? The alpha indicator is 1.79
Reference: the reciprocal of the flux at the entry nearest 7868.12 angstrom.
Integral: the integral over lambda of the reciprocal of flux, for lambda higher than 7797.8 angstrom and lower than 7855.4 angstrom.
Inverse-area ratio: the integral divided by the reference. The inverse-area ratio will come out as 60.4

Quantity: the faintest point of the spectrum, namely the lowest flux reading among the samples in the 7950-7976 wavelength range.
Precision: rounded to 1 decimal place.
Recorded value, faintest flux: 57.5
